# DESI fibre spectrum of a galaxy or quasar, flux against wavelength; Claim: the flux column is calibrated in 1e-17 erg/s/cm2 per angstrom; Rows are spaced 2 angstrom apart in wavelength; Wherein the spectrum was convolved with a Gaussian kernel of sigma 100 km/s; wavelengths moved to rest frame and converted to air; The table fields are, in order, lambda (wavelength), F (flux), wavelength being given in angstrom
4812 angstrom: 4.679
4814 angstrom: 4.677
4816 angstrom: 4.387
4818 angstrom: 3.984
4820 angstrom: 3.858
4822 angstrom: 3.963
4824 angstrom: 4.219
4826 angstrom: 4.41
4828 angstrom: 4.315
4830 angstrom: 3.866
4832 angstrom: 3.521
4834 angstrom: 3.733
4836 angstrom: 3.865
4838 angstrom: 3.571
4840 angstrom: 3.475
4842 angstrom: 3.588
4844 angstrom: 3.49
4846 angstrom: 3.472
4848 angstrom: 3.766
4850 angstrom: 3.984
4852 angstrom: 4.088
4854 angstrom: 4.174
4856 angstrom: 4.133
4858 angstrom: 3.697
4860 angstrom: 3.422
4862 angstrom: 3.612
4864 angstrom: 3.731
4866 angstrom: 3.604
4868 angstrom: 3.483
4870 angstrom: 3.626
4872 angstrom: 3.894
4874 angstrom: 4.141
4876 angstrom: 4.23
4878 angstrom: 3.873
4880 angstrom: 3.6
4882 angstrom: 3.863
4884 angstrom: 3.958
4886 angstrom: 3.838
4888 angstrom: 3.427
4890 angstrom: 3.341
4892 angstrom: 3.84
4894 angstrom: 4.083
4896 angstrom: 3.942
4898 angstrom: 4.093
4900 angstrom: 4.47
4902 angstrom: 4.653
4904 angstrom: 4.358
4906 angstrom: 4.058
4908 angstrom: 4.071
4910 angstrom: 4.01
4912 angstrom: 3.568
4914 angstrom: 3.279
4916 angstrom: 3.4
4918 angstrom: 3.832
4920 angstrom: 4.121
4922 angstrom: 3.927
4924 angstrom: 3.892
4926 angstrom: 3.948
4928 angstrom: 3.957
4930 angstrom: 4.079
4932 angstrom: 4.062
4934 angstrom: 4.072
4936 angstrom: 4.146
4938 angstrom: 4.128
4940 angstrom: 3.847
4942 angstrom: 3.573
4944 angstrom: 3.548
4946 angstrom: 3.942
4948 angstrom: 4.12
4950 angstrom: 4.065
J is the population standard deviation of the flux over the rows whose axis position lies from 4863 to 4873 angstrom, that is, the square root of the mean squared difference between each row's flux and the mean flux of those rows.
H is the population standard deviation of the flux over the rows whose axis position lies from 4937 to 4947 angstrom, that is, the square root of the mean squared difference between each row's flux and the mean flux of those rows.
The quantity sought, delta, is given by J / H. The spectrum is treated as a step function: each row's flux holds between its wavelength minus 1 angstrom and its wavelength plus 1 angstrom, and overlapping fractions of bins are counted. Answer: 0.62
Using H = 0.221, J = 0.14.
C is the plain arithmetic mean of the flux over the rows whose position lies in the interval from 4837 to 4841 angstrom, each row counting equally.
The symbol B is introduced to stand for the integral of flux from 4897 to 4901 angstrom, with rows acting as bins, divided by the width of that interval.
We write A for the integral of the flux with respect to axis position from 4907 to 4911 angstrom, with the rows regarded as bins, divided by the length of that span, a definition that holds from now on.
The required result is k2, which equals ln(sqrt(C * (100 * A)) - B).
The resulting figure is 3.51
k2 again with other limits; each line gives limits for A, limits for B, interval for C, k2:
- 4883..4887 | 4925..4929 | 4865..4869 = 3.50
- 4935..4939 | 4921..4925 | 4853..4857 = 3.63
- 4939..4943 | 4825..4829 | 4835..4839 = 3.49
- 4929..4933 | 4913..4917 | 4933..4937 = 3.63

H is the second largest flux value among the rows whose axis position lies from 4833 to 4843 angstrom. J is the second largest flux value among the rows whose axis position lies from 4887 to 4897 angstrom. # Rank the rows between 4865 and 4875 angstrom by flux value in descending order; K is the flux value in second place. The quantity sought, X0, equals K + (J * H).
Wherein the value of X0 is 18.6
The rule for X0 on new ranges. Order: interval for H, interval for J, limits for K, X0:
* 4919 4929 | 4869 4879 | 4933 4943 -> 20.5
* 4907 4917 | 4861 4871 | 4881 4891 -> 18.4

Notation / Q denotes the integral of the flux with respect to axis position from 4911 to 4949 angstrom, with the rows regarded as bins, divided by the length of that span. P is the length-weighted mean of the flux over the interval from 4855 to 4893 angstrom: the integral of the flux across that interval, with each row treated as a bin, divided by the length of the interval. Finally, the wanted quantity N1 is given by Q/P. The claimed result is 1.03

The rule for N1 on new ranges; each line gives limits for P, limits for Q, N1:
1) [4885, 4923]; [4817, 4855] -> 0.99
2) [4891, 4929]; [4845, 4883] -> 0.96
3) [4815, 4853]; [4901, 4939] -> 1.03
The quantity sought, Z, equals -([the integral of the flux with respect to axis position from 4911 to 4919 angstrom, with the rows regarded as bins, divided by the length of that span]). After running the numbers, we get -3.5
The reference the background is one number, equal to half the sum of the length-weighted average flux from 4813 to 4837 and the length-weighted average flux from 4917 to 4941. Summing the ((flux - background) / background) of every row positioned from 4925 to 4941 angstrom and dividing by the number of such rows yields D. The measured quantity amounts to -0.001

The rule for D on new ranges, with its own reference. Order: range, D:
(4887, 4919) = -0.033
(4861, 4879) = -0.058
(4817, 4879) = -0.050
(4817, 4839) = -0.024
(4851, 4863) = -0.044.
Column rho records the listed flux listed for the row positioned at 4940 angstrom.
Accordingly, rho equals 3.847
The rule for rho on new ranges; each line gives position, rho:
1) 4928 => 3.957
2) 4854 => 4.174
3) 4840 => 3.475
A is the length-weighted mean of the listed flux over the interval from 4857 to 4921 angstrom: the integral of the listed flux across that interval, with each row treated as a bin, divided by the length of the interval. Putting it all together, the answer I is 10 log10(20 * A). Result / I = 18.9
